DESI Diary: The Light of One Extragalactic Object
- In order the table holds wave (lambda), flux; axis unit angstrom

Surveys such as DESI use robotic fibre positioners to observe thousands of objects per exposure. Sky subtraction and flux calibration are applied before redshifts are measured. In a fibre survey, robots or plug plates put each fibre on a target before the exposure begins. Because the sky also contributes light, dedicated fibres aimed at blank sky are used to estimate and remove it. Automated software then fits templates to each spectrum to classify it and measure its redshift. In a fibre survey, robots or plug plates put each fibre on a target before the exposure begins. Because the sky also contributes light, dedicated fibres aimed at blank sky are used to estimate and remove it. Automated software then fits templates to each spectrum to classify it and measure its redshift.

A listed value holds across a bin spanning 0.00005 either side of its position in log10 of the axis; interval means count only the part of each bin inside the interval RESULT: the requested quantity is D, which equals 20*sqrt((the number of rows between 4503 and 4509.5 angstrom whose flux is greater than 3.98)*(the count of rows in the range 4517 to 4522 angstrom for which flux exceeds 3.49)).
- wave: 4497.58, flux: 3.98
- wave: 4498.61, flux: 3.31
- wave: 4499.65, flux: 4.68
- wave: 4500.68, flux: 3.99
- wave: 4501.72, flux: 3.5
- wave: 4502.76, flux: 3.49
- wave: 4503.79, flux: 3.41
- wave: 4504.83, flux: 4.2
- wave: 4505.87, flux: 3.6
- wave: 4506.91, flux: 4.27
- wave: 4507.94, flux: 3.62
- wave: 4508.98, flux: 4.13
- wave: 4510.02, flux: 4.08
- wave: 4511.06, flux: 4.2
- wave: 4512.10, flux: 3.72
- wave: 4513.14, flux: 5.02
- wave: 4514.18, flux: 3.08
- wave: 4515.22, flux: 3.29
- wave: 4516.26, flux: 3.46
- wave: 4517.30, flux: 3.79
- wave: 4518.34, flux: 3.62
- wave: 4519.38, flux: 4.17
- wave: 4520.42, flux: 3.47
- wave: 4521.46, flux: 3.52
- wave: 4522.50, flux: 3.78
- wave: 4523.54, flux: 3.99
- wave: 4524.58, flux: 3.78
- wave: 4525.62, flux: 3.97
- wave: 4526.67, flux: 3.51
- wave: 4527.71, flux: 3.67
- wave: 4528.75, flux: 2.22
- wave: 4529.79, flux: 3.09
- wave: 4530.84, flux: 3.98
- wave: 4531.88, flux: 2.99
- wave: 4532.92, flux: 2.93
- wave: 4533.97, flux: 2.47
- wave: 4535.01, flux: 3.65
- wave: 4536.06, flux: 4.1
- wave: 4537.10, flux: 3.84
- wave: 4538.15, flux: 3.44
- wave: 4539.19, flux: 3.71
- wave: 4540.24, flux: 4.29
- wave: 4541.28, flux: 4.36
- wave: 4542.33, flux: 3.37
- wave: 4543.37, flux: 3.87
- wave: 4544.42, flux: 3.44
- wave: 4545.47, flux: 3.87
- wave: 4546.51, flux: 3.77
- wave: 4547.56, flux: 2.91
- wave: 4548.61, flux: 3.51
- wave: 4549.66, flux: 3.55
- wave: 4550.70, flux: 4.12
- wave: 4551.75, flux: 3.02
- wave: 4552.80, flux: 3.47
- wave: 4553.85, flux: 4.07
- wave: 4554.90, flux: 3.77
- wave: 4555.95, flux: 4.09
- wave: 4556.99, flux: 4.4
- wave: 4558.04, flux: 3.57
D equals 69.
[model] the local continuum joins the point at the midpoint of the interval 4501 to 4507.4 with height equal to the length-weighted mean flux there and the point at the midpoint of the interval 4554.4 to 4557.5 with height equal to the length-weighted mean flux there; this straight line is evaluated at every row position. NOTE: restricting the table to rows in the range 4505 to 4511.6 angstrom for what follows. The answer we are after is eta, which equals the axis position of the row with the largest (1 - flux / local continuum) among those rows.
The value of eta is 4505.87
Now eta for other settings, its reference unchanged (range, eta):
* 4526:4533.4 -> 4528.75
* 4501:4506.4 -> 4503.79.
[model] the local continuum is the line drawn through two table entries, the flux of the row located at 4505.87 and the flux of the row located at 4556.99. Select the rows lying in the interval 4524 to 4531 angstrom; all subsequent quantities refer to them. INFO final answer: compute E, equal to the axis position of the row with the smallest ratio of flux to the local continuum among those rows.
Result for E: 4528.75 angstrom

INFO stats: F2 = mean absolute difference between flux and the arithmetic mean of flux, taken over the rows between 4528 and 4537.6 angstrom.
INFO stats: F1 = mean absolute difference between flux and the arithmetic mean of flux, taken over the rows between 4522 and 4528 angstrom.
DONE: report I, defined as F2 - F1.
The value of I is 0.44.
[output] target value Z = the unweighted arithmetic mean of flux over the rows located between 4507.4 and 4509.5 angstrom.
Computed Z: 3.9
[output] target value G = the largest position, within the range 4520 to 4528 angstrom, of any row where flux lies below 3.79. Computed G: 4527.71 angstrom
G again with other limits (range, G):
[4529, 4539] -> 4538.15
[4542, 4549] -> 4548.61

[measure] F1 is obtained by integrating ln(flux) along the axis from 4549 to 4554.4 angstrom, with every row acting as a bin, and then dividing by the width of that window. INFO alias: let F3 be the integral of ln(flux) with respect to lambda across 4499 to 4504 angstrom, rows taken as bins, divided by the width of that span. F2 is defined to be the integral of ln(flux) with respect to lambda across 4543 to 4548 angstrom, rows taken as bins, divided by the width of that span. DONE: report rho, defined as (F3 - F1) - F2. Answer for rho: -1.22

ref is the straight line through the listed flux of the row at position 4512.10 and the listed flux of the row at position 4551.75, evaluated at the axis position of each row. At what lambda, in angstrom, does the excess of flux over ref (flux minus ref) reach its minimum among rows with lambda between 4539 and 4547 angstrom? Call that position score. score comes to 4542.33 angstrom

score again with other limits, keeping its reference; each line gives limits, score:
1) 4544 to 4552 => 4547.56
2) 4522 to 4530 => 4528.75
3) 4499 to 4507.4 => 4503.79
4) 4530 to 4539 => 4533.97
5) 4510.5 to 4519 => 4514.18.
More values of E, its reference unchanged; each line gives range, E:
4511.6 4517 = 4514.18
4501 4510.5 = 4503.79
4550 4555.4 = 4551.75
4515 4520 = 4515.22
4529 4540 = 4533.97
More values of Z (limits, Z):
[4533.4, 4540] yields 3.5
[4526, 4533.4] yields 3.2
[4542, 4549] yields 3.5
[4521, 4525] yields 3.8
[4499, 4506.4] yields 3.8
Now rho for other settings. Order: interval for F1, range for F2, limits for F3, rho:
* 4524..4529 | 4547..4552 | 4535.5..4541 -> -1.11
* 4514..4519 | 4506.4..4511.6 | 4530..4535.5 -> -1.50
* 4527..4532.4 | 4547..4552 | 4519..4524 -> -1.05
